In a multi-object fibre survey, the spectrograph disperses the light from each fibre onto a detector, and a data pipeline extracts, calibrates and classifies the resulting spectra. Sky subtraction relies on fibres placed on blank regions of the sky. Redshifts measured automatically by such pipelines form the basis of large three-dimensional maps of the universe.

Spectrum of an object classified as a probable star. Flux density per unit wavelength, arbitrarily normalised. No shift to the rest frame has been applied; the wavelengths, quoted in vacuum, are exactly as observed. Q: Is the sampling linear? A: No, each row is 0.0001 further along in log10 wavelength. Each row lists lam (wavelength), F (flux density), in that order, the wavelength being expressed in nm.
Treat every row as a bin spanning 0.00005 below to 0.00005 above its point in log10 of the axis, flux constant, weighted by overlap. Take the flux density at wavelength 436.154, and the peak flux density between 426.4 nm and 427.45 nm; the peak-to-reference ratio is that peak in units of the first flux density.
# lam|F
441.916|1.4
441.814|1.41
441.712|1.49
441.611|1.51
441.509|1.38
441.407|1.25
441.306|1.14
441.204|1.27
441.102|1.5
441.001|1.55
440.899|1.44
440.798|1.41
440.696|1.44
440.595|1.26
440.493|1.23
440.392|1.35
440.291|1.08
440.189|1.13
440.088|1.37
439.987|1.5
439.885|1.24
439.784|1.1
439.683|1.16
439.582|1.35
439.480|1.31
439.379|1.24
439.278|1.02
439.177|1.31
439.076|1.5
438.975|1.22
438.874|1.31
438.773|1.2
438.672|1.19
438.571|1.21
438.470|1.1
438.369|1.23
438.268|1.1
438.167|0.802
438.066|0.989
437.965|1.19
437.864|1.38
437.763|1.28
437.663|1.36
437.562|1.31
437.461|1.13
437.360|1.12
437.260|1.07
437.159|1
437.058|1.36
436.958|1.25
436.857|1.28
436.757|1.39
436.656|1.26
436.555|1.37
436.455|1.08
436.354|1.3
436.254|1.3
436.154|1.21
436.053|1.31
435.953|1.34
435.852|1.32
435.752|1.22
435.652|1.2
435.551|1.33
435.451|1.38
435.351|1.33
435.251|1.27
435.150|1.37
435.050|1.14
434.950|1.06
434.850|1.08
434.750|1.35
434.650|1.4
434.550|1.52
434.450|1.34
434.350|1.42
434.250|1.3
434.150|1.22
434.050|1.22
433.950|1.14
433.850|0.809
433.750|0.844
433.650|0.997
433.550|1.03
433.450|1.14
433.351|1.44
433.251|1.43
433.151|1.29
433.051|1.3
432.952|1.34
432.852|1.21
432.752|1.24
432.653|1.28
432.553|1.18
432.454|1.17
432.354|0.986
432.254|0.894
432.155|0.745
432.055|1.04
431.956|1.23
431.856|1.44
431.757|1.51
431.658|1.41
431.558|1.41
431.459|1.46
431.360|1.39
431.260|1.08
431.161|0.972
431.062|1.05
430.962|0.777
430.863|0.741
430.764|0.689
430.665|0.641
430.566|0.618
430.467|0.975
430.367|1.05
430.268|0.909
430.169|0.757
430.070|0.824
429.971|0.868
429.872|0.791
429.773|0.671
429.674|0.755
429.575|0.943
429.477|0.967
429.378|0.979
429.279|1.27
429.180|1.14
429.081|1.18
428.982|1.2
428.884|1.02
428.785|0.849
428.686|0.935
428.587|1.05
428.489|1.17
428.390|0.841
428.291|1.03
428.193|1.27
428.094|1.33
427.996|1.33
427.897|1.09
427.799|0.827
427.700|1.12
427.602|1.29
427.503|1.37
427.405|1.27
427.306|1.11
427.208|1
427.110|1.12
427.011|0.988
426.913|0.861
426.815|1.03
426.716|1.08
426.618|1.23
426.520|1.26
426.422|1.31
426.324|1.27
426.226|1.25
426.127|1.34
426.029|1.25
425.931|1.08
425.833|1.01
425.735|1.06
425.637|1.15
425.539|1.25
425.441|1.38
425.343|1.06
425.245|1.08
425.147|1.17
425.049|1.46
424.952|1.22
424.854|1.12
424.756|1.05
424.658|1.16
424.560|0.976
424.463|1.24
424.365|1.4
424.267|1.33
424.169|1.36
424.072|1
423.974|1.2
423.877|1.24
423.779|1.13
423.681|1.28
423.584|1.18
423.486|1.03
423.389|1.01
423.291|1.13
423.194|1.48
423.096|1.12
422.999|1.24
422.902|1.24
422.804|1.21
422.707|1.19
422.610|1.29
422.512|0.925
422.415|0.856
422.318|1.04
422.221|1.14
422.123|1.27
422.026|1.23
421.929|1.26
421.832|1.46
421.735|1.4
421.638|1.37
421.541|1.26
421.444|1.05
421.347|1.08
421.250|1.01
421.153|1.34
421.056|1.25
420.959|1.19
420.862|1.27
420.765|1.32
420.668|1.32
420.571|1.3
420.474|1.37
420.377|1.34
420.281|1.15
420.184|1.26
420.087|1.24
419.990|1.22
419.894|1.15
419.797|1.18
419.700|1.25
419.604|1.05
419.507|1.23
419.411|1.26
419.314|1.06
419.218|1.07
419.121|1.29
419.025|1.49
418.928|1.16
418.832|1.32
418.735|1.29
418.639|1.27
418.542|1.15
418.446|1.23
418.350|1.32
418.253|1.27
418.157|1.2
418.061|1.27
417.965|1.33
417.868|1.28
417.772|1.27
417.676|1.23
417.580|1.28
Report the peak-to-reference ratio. 1.08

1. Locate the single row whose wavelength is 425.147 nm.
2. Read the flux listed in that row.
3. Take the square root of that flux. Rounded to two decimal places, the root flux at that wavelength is 1.08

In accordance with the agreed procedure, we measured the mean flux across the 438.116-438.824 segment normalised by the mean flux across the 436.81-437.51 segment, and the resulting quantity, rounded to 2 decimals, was 0.95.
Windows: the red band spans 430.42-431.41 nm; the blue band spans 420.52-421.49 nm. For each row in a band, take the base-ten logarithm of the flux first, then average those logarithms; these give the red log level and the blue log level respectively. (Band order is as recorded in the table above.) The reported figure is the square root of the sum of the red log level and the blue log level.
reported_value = 0.14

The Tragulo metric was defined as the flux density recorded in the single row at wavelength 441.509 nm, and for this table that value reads 1.38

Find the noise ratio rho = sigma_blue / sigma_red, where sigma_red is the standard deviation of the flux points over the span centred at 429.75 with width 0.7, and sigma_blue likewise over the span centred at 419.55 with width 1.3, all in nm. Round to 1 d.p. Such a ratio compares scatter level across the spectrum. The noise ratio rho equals 1.1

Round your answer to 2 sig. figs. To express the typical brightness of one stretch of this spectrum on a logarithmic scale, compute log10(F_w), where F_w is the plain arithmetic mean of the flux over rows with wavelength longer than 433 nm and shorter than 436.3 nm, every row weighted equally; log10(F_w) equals 0.095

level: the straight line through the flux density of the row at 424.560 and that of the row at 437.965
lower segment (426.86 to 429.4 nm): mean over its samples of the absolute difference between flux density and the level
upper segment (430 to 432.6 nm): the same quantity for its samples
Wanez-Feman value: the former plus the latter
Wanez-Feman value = 0.375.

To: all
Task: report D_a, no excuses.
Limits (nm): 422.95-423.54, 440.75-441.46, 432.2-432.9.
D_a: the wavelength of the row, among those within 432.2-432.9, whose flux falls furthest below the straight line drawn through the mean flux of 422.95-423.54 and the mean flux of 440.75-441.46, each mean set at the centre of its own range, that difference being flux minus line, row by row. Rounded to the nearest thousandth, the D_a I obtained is 432.254 nm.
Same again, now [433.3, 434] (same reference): 433.850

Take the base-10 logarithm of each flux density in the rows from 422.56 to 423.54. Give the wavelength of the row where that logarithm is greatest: 423.194 nm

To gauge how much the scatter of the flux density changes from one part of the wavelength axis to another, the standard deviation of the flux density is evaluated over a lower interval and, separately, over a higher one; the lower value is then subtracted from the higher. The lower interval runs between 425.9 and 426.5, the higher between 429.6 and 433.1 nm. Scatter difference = 0.18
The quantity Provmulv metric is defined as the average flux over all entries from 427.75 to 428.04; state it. 1.08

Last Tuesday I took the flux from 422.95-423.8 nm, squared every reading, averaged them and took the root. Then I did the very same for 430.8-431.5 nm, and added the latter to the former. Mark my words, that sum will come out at 2.28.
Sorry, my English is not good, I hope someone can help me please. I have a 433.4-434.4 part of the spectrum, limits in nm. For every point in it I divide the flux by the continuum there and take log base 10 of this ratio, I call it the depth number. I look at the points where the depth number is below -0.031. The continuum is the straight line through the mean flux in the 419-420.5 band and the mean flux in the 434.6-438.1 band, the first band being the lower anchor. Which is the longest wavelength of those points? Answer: 433.950 nm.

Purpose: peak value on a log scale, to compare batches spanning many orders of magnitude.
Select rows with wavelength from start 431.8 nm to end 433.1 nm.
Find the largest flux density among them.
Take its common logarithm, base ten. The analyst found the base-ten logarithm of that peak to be 0.158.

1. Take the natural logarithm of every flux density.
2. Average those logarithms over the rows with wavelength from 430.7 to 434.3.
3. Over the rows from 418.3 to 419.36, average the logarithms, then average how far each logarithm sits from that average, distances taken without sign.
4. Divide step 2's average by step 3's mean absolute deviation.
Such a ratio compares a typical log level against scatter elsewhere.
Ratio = 1.5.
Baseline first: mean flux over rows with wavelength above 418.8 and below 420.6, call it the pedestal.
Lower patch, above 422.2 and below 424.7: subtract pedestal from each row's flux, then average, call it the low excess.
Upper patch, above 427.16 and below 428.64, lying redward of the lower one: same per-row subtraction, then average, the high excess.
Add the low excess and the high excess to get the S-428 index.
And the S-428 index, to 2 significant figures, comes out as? -0.15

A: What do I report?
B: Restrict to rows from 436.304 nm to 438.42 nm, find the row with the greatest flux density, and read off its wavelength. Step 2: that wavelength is 436.757 nm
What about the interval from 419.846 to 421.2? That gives 420.474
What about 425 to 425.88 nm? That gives 425.049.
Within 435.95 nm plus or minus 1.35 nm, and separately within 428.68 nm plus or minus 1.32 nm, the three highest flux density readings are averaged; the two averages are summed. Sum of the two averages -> 2.73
